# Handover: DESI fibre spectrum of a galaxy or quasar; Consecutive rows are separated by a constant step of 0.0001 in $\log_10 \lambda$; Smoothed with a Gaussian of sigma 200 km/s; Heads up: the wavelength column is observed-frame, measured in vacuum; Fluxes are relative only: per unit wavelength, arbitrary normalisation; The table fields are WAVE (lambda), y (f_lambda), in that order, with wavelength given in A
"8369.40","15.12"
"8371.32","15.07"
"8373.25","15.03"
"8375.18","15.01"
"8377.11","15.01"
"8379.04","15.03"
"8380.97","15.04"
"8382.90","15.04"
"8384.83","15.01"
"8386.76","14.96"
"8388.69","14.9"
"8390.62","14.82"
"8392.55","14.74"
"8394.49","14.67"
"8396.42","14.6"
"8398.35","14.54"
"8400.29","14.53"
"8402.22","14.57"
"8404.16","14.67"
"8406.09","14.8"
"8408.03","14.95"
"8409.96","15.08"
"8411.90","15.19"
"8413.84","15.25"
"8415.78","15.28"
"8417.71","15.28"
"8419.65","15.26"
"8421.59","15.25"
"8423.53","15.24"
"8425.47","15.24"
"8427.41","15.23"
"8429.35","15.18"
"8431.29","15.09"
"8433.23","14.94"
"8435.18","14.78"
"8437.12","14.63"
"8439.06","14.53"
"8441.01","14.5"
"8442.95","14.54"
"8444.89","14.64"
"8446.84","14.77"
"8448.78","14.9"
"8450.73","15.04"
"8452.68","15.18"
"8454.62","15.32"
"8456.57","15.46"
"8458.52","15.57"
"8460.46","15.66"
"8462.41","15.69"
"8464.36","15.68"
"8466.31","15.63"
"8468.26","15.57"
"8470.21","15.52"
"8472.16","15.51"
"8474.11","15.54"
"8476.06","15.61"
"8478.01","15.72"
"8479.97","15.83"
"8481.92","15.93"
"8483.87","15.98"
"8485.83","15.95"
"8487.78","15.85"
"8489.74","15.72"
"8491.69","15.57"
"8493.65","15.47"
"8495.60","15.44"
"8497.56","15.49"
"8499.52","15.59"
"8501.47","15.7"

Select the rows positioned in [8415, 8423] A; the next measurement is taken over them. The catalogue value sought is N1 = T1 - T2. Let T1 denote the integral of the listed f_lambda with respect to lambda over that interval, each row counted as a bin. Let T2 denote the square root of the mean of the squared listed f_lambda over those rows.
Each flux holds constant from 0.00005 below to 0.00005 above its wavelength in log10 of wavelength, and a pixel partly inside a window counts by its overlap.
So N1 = 107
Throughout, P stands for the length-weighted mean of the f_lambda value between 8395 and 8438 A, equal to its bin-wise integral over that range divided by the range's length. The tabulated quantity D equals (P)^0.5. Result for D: 3.87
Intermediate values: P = 15.0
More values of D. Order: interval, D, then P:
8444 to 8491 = 3.94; 15.5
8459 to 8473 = 3.95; 15.6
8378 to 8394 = 3.86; 14.9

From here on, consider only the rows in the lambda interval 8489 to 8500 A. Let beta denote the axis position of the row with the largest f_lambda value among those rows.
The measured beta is 8489.74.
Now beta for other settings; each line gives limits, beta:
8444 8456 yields 8454.62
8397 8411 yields 8409.96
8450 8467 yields 8462.41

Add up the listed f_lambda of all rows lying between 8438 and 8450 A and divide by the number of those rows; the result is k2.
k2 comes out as 14.6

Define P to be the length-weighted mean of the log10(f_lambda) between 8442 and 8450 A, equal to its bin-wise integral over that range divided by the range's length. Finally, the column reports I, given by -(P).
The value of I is -1.168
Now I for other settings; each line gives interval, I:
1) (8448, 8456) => -1.179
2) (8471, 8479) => -1.193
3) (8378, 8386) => -1.177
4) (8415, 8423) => -1.184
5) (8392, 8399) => -1.165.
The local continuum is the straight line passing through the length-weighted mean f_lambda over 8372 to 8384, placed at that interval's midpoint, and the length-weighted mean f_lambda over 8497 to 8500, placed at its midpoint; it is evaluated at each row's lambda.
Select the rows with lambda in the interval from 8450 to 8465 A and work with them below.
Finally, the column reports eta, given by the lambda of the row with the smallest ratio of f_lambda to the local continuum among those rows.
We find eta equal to 8450.73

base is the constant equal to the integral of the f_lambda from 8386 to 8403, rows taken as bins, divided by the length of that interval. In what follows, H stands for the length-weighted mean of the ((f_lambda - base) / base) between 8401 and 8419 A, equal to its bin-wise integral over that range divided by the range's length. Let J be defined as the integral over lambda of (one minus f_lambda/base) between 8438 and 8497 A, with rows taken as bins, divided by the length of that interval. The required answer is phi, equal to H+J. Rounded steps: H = 0.020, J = -0.048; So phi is -0.028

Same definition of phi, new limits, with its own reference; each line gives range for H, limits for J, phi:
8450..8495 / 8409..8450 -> 0.042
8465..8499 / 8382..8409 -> 0.061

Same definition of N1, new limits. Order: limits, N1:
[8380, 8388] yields 105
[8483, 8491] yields 111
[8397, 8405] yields 102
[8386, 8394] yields 104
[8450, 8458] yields 107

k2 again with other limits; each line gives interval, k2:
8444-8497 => 15.5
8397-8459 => 15.0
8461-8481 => 15.6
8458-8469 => 15.6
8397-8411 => 14.7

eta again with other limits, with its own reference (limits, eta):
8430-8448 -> 8441.01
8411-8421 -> 8411.90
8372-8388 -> 8386.76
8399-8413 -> 8400.29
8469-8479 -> 8472.16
